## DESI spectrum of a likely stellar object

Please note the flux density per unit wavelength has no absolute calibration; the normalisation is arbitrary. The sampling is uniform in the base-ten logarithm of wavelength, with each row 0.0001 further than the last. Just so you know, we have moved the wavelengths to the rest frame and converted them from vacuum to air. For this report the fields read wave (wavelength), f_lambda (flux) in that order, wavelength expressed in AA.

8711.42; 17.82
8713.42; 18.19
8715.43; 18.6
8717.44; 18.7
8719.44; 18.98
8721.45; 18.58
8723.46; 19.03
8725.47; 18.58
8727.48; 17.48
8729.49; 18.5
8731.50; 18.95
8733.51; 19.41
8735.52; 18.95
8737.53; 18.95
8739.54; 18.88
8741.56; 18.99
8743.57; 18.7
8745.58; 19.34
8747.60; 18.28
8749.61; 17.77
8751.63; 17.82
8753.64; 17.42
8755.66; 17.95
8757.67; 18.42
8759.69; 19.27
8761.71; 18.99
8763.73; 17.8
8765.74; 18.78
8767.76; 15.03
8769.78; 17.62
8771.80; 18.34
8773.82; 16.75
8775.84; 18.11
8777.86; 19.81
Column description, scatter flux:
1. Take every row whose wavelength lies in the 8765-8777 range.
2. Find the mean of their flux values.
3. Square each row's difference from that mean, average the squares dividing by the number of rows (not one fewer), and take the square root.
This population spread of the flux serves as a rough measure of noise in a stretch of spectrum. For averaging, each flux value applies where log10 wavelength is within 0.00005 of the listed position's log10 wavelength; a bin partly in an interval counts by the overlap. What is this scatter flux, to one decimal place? 1.2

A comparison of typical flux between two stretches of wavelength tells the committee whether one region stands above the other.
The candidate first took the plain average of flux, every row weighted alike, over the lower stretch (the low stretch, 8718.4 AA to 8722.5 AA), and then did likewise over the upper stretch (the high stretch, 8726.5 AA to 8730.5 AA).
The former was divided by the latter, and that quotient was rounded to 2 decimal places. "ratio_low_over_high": 1.04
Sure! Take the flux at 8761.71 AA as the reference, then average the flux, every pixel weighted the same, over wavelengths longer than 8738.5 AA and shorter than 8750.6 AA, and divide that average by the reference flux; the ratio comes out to 0.98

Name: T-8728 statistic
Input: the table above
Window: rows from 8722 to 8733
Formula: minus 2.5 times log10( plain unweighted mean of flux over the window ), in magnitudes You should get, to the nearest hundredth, -3.17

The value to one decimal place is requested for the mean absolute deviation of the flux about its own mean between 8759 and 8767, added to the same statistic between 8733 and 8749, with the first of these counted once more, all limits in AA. 1.1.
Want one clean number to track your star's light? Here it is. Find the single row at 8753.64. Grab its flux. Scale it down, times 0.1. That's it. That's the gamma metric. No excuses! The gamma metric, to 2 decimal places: 1.74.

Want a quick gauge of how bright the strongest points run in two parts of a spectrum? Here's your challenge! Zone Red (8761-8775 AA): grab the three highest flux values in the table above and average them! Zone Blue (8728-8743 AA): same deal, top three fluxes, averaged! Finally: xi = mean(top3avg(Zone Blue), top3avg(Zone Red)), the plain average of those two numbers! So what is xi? 18.9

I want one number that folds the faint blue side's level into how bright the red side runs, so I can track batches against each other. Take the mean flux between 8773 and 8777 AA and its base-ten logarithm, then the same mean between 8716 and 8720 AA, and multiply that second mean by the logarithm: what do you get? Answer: 23.4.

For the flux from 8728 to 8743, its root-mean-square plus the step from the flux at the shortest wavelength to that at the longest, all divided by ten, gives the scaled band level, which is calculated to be 1.94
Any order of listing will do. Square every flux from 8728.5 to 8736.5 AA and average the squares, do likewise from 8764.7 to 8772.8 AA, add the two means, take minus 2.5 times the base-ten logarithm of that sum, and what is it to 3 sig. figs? -7.06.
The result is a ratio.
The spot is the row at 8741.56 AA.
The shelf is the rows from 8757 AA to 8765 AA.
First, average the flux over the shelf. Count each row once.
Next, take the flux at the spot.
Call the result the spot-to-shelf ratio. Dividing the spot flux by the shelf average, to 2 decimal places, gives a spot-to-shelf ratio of 1.02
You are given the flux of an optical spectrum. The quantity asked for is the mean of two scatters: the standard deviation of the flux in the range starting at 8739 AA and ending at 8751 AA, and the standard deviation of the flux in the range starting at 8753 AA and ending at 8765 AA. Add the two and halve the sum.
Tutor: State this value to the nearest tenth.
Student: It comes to 0.6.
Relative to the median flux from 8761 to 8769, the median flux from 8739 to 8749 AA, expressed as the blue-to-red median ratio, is 1.03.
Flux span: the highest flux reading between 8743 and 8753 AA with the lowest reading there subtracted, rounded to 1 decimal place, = 1.6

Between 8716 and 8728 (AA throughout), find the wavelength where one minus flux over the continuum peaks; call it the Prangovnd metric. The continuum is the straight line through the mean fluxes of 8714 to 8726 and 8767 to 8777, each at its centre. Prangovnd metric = 8727.48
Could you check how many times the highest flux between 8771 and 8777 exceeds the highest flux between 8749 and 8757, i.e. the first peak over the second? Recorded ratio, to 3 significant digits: 1.02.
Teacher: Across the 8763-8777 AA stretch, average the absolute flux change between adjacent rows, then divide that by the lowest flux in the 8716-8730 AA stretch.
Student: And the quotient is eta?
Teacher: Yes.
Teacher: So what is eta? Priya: 0.10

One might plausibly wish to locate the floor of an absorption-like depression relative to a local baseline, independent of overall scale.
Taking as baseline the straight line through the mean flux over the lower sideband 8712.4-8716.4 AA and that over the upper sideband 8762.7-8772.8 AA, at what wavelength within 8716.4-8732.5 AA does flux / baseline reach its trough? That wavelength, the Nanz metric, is 8727.48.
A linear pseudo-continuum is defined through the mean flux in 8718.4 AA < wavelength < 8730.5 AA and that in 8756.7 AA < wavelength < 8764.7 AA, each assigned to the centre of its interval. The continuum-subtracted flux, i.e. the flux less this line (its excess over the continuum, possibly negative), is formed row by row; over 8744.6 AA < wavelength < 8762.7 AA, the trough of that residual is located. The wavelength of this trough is 8753.64 AA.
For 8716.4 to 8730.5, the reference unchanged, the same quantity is 8727.48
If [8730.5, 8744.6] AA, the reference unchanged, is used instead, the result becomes 8743.57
